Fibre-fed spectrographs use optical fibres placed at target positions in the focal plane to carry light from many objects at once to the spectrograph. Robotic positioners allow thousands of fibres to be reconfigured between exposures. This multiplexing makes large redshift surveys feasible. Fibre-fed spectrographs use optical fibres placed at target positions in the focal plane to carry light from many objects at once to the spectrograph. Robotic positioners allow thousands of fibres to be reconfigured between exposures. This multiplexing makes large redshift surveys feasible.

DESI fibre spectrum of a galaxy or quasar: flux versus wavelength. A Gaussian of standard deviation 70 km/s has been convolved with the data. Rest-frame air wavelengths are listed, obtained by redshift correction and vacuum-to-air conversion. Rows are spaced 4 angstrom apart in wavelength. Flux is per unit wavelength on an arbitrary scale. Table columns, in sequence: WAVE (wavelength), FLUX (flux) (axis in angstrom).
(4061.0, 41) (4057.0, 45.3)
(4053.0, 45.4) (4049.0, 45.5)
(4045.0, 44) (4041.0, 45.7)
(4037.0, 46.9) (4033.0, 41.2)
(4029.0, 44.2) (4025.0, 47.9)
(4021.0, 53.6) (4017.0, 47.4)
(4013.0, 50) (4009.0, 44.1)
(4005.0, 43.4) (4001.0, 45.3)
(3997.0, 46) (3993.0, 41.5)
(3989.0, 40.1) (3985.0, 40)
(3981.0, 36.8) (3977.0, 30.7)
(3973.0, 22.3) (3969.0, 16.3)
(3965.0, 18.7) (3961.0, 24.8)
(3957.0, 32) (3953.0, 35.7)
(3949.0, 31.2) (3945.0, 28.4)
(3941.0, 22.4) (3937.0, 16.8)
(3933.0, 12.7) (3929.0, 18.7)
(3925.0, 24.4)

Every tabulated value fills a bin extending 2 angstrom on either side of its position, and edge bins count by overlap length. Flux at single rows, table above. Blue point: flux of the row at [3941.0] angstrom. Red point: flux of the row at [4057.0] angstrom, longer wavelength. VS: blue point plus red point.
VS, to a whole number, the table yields 68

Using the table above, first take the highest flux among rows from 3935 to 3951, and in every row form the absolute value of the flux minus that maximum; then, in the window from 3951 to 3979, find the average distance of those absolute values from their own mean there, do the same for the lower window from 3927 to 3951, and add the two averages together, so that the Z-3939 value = 10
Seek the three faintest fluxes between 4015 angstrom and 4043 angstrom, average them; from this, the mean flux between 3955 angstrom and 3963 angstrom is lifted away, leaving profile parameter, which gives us 15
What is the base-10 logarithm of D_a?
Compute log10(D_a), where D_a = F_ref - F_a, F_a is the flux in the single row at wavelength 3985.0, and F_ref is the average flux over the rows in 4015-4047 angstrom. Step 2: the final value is 0.80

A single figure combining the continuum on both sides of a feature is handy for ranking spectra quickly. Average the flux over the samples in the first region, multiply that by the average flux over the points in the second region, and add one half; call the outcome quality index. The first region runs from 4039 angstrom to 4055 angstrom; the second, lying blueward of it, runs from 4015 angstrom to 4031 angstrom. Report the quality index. 2180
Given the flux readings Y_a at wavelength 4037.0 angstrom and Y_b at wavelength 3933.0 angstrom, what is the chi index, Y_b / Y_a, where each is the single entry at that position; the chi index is 0.3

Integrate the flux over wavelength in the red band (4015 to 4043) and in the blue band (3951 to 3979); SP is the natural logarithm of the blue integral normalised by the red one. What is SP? -0.59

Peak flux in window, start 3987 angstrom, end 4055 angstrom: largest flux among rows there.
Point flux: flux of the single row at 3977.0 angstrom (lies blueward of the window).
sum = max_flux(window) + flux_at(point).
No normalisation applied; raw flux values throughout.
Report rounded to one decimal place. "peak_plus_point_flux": 84.3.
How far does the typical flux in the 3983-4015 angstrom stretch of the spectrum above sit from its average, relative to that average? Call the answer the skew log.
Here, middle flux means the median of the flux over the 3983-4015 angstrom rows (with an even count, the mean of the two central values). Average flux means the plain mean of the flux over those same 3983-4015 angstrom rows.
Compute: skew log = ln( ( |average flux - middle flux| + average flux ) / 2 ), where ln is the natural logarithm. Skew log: 3.09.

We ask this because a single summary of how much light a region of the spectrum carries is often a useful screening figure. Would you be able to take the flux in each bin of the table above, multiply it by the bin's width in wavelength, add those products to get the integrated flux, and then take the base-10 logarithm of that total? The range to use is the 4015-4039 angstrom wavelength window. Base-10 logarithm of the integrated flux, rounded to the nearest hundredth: 3.05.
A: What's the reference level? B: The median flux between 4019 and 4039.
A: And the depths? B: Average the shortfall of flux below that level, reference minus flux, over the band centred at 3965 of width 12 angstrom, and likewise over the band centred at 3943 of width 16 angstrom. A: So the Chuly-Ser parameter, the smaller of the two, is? 22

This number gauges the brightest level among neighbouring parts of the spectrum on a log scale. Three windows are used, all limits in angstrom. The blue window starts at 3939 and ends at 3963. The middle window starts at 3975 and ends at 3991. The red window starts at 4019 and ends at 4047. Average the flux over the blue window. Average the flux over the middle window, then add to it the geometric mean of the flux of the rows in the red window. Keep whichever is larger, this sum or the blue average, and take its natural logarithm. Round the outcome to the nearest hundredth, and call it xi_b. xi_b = 4.42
